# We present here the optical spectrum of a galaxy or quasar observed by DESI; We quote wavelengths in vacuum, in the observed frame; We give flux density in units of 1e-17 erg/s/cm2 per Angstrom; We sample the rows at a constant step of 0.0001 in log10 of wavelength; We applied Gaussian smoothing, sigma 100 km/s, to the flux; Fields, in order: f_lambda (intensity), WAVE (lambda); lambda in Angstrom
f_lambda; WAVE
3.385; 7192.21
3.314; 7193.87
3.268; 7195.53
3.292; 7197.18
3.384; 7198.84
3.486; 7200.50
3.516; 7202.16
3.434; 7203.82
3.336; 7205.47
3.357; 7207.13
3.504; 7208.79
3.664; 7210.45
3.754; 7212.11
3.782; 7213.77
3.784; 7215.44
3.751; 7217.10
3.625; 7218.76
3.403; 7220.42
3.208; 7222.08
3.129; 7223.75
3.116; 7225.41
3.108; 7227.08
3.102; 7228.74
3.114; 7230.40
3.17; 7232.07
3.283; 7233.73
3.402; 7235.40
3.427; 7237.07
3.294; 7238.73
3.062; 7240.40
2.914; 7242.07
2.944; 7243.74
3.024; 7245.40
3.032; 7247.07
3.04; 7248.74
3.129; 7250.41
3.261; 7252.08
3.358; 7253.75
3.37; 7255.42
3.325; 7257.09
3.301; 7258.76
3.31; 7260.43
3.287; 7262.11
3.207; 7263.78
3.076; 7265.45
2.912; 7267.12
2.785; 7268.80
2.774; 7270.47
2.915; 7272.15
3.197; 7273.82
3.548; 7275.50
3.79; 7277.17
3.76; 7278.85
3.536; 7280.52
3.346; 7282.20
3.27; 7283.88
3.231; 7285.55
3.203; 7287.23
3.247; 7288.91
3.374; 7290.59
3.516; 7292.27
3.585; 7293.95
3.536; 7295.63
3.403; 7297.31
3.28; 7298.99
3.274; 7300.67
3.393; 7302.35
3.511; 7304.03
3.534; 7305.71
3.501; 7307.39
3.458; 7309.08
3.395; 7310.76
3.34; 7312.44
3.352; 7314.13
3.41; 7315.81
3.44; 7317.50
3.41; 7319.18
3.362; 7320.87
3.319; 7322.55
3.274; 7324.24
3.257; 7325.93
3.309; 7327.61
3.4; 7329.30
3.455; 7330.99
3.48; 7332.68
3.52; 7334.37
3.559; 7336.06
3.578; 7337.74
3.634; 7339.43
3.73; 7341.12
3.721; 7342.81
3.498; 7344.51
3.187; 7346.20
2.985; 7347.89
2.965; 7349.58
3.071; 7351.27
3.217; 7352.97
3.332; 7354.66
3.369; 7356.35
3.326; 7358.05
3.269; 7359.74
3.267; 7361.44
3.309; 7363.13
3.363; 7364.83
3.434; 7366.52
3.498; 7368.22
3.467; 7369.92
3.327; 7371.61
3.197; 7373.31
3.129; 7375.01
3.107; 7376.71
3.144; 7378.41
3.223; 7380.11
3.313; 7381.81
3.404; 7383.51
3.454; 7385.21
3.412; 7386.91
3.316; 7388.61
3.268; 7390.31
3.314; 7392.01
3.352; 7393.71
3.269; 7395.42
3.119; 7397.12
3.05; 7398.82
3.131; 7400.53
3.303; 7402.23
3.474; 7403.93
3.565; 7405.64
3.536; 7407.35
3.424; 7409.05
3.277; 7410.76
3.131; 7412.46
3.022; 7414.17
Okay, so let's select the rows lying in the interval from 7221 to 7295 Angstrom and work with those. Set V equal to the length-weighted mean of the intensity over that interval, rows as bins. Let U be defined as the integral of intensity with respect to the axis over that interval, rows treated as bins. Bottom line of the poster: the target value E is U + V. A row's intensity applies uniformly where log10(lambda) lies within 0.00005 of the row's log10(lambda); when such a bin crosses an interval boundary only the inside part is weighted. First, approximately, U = 239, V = 3.23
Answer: 242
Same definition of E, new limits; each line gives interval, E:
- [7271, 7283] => 45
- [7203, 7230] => 96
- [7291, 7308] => 62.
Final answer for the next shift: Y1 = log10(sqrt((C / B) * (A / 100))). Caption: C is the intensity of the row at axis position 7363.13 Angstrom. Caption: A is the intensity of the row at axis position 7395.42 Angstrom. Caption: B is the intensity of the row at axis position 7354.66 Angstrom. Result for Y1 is -0.744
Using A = 3.269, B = 3.332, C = 3.309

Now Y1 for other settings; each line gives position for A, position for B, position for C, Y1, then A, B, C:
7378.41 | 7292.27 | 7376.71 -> -0.778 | 3.144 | 3.516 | 3.107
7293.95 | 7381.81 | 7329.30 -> -0.717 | 3.585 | 3.313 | 3.4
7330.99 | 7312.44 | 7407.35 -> -0.718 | 3.455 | 3.34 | 3.536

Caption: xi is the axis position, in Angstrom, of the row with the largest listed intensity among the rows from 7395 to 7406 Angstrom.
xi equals 7405.64 Angstrom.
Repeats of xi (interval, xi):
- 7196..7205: 7202.16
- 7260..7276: 7275.50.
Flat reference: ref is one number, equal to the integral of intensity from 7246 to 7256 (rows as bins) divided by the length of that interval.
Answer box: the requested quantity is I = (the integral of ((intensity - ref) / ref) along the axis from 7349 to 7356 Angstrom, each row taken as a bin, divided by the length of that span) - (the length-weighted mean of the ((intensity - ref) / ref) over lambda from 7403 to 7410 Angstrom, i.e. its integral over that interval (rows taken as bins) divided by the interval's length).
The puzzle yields -0.10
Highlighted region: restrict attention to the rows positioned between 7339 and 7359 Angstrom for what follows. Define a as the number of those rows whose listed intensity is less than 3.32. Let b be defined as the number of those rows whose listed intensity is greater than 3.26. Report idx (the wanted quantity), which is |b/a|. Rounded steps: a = 5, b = 7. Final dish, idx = 1.4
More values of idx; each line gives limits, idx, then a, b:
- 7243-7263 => 0.8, 9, 7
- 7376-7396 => 1.1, 8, 9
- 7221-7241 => 0.4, 10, 4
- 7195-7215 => 6.0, 2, 12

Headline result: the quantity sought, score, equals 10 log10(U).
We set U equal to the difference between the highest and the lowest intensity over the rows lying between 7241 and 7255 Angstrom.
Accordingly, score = -4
